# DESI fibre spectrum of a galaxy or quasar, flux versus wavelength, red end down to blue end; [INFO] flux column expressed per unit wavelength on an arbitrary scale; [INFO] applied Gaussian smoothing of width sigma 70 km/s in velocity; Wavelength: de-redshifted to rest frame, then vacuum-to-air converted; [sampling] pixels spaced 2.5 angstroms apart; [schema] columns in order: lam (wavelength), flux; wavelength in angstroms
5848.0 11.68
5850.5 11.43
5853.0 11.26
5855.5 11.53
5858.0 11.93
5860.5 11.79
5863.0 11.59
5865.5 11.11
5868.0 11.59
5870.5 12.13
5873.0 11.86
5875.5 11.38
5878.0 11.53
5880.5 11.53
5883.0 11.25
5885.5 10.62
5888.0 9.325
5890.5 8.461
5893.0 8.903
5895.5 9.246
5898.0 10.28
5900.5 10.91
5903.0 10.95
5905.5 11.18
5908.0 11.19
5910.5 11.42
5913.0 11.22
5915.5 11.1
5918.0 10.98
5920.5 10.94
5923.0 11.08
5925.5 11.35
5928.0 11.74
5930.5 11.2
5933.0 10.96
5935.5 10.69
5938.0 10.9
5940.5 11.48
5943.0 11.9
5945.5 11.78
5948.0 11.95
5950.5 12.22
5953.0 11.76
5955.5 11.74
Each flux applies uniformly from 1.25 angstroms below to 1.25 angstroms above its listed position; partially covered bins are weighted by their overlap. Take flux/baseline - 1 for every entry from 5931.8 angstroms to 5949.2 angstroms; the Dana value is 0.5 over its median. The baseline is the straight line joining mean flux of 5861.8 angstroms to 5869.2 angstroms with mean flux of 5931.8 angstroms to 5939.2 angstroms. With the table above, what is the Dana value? 8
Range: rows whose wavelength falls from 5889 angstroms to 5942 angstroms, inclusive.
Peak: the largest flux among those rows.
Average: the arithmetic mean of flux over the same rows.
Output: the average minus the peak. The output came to -1.0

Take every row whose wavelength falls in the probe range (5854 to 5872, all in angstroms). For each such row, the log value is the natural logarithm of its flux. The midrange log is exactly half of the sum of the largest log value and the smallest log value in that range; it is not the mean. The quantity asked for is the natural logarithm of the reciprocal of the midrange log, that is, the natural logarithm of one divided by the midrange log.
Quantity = -0.897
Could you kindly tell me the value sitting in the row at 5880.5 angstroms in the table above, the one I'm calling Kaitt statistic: 11.53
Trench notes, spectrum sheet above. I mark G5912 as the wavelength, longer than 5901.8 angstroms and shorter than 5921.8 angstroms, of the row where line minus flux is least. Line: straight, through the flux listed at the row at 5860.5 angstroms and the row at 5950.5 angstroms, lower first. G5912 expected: 5910.5 angstroms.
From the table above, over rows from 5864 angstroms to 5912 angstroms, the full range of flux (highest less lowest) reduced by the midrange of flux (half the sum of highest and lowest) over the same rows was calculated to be -6.6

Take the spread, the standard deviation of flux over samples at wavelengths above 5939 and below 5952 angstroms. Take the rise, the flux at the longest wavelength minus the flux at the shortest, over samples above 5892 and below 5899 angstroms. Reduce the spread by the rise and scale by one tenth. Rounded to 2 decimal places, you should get -0.11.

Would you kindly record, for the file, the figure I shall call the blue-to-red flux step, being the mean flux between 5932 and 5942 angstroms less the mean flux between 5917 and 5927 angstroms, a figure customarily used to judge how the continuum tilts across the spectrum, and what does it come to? -0.1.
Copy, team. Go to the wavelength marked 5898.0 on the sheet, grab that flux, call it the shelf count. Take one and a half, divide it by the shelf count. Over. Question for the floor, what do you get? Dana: 0.146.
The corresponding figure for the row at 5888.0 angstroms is 0.161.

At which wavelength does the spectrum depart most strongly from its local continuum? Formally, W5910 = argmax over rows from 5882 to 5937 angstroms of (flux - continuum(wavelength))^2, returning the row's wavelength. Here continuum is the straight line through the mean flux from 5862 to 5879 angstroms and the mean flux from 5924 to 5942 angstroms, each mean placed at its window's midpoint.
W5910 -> 5890.5 angstroms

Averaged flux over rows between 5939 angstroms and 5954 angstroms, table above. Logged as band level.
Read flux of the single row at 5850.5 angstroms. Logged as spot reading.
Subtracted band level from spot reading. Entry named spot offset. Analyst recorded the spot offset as -0.4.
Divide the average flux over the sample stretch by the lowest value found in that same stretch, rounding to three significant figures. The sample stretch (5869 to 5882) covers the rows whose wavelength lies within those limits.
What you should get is 1.03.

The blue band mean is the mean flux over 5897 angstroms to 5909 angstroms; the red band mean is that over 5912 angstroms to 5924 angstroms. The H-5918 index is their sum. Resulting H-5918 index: 22.0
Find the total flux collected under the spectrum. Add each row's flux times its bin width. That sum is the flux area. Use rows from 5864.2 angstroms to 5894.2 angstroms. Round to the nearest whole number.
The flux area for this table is 324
